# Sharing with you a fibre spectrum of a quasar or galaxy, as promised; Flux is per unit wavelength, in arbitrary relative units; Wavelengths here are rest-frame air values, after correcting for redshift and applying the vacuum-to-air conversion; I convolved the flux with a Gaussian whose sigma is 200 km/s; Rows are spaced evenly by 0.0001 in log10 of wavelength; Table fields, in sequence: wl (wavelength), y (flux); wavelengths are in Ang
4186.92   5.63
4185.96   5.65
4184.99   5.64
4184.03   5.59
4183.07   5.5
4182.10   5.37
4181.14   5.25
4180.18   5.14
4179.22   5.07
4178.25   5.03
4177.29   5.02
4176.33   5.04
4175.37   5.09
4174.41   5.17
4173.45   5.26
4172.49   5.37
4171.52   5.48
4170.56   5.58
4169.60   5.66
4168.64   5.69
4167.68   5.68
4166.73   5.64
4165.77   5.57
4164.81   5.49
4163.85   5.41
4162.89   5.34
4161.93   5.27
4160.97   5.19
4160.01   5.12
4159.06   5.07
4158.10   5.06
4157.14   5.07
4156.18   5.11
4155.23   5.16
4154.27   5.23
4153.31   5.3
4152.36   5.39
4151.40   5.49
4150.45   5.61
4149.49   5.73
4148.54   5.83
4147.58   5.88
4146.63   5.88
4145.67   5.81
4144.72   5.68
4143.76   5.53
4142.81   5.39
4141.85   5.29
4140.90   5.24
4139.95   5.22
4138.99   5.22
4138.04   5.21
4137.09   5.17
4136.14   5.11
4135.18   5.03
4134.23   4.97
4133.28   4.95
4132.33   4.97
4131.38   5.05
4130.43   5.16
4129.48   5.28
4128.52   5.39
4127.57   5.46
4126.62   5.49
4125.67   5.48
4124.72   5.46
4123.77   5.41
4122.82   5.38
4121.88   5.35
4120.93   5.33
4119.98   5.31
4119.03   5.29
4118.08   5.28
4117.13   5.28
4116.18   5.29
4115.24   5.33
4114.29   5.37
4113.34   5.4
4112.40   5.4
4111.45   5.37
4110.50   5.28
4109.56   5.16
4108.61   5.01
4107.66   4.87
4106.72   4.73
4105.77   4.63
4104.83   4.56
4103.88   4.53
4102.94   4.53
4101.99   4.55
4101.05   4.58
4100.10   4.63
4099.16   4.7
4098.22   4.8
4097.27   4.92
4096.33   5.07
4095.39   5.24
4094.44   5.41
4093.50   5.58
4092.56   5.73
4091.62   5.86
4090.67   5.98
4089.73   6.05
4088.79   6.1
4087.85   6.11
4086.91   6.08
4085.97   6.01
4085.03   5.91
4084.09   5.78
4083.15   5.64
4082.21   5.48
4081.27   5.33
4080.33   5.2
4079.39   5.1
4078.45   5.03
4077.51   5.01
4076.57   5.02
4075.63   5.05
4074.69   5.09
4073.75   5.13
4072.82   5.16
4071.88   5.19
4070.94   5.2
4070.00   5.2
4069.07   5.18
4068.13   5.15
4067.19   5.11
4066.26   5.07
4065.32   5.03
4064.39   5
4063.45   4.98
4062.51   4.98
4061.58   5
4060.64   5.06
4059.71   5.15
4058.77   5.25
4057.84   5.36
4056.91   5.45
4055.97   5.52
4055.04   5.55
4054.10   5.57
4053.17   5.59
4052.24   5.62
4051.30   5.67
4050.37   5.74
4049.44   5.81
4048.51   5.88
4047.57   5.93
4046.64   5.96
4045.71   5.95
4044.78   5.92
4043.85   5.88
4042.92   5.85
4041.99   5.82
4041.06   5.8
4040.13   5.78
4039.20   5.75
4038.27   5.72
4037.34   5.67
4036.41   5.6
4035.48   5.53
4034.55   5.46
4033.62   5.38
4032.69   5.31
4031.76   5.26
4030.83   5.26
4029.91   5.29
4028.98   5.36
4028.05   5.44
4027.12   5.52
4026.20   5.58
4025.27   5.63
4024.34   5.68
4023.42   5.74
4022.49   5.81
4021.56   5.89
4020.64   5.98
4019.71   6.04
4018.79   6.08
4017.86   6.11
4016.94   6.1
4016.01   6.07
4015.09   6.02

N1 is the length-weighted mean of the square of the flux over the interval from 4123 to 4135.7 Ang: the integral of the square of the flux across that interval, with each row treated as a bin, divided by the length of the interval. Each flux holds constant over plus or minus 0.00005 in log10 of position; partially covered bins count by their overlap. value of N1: 27.5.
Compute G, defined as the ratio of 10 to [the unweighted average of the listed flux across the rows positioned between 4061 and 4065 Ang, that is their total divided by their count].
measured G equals 2.00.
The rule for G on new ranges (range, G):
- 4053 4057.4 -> 1.81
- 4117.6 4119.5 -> 1.89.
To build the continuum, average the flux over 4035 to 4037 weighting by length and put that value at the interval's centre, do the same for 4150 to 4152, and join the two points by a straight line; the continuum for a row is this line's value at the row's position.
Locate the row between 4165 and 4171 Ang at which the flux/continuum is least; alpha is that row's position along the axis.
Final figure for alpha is 4165.77 Ang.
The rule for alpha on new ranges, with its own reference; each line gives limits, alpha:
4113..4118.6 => 4117.13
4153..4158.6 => 4158.10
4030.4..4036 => 4030.83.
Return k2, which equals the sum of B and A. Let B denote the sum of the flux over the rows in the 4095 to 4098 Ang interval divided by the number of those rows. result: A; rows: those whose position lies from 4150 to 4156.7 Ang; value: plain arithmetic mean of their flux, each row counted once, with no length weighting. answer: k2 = 10.4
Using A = 5.3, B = 5.1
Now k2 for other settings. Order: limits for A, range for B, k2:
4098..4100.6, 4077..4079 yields 9.7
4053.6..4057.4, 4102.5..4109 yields 10.2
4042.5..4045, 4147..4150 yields 11.7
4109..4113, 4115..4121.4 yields 10.6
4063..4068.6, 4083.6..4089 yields 11.1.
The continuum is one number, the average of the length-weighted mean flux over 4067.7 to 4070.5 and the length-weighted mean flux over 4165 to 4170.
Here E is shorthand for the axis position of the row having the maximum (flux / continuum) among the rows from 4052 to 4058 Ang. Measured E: 4052.24 Ang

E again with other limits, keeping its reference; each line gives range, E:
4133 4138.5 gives 4138.04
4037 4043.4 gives 4042.92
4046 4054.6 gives 4046.64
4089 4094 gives 4089.73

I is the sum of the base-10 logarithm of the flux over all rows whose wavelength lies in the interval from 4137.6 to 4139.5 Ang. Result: 1.43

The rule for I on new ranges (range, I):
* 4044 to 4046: 1.55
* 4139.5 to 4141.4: 1.44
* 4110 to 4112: 1.45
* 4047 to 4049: 1.54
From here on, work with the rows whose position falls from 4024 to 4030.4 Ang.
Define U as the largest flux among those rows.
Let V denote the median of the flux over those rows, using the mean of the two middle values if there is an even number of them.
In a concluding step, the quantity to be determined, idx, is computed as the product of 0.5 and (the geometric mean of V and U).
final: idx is 2.80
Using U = 5.68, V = 5.5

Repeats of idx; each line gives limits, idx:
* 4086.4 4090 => 3.05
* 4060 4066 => 2.51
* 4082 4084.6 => 2.85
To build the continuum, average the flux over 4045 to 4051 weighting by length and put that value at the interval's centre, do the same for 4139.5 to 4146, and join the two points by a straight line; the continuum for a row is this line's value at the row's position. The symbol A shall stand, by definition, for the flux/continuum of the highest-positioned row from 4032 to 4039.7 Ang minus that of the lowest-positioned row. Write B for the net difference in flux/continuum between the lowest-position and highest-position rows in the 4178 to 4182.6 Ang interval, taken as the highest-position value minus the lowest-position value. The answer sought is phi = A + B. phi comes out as 0.15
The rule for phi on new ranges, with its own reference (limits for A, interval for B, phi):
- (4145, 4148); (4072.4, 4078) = -0.01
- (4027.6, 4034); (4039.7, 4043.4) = 0.01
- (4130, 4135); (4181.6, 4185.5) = 0.02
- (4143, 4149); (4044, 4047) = 0.07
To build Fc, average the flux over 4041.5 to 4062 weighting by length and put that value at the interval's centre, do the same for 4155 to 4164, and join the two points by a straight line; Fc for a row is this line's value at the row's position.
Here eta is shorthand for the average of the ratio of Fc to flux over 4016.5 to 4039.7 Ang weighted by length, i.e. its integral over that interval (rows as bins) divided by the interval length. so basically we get 1.01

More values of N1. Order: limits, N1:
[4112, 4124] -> 28.5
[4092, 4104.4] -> 24.7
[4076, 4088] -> 30.4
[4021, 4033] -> 30.6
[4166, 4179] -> 28.8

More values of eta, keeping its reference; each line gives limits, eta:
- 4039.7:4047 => 0.96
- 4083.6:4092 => 0.91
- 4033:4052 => 0.98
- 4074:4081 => 1.08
